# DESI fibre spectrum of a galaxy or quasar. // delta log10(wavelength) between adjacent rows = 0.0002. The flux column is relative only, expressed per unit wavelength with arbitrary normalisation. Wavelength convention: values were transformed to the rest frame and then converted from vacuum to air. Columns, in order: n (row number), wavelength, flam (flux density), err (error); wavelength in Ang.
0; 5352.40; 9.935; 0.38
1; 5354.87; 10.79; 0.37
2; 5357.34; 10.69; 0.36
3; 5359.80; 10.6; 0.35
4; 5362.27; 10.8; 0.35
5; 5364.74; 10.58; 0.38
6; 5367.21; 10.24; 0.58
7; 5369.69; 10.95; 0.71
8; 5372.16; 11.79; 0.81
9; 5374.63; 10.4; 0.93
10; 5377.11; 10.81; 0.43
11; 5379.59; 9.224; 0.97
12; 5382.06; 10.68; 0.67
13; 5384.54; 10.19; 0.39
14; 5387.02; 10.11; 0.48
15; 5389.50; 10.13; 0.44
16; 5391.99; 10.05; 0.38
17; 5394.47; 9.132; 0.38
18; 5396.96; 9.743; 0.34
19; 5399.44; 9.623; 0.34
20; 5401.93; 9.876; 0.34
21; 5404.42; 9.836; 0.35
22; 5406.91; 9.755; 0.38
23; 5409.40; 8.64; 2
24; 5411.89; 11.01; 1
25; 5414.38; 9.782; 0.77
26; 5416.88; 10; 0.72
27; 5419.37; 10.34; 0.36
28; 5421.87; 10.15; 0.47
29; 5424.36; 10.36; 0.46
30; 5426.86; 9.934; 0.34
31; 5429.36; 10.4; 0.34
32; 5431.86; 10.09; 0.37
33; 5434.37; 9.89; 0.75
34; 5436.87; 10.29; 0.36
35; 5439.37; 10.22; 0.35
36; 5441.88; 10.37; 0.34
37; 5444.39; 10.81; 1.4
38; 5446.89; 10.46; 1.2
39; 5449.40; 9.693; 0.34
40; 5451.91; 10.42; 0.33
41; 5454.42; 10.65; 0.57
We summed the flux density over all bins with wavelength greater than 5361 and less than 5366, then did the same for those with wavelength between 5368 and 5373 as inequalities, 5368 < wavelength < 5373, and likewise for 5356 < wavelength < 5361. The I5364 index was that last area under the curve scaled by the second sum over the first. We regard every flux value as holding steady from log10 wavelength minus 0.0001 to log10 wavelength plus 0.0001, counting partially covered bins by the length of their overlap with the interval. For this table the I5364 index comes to 22.6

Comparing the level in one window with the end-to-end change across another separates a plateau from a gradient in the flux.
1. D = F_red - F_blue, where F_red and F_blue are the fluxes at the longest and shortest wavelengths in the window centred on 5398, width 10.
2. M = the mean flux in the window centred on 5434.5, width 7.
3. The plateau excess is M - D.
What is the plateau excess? 9.3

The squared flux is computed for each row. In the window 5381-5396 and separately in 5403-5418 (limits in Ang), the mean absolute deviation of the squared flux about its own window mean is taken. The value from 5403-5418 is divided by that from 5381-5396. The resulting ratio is 1.5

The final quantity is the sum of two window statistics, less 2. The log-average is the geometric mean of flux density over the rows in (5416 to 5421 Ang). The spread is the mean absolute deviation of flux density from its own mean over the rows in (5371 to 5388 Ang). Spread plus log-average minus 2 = 8.71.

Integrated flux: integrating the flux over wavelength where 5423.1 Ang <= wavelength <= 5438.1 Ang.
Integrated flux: 152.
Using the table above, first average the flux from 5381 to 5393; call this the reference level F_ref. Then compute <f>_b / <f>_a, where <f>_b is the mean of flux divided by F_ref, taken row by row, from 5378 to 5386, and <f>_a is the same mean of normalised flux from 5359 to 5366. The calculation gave 0.94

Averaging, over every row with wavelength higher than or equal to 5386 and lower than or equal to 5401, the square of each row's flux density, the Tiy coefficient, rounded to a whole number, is 96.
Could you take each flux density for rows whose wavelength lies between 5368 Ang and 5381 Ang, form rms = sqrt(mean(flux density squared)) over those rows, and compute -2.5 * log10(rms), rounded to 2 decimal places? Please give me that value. -2.57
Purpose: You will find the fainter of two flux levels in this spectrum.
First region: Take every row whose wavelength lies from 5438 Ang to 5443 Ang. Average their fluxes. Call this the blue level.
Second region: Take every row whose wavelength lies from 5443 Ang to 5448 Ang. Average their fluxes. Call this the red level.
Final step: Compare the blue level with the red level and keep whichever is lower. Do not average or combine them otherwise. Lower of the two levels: 10.3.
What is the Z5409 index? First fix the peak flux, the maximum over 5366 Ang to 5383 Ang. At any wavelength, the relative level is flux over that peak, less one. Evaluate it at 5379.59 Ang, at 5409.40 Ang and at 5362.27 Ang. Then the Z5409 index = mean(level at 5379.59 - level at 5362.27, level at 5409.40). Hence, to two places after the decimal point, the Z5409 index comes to -0.20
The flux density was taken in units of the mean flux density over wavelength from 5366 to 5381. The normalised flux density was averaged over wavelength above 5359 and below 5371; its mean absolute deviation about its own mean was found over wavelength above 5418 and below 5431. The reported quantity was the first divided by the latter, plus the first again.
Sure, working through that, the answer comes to 69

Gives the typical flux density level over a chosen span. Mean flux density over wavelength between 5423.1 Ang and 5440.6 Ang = 10.17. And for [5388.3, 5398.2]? 9.76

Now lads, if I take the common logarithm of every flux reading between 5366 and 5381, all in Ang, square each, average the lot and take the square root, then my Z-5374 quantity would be 1.02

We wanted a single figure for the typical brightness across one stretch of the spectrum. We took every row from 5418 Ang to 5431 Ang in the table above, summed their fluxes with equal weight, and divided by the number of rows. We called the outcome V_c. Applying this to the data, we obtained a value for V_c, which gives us 10.2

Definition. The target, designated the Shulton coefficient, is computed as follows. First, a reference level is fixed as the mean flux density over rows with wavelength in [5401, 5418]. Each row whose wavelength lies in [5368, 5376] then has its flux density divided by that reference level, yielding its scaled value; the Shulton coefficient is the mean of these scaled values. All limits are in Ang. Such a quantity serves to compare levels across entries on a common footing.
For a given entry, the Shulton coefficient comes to 1.12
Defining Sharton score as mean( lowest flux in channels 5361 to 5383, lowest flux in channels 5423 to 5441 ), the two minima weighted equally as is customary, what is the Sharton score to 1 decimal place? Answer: 9.6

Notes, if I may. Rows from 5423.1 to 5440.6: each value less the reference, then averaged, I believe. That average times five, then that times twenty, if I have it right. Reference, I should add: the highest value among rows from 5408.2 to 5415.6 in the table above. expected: -84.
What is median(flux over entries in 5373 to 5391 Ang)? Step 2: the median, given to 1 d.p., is 10.2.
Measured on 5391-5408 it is 9.8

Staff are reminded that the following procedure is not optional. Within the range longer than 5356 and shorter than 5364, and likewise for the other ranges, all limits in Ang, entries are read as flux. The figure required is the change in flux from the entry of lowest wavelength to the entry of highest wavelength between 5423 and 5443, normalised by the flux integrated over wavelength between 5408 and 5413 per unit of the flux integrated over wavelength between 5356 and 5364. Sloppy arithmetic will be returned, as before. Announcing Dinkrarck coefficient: 0.0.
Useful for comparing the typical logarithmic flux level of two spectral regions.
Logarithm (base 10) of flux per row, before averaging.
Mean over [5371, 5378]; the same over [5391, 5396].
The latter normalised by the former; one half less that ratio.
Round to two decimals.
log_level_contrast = -0.44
